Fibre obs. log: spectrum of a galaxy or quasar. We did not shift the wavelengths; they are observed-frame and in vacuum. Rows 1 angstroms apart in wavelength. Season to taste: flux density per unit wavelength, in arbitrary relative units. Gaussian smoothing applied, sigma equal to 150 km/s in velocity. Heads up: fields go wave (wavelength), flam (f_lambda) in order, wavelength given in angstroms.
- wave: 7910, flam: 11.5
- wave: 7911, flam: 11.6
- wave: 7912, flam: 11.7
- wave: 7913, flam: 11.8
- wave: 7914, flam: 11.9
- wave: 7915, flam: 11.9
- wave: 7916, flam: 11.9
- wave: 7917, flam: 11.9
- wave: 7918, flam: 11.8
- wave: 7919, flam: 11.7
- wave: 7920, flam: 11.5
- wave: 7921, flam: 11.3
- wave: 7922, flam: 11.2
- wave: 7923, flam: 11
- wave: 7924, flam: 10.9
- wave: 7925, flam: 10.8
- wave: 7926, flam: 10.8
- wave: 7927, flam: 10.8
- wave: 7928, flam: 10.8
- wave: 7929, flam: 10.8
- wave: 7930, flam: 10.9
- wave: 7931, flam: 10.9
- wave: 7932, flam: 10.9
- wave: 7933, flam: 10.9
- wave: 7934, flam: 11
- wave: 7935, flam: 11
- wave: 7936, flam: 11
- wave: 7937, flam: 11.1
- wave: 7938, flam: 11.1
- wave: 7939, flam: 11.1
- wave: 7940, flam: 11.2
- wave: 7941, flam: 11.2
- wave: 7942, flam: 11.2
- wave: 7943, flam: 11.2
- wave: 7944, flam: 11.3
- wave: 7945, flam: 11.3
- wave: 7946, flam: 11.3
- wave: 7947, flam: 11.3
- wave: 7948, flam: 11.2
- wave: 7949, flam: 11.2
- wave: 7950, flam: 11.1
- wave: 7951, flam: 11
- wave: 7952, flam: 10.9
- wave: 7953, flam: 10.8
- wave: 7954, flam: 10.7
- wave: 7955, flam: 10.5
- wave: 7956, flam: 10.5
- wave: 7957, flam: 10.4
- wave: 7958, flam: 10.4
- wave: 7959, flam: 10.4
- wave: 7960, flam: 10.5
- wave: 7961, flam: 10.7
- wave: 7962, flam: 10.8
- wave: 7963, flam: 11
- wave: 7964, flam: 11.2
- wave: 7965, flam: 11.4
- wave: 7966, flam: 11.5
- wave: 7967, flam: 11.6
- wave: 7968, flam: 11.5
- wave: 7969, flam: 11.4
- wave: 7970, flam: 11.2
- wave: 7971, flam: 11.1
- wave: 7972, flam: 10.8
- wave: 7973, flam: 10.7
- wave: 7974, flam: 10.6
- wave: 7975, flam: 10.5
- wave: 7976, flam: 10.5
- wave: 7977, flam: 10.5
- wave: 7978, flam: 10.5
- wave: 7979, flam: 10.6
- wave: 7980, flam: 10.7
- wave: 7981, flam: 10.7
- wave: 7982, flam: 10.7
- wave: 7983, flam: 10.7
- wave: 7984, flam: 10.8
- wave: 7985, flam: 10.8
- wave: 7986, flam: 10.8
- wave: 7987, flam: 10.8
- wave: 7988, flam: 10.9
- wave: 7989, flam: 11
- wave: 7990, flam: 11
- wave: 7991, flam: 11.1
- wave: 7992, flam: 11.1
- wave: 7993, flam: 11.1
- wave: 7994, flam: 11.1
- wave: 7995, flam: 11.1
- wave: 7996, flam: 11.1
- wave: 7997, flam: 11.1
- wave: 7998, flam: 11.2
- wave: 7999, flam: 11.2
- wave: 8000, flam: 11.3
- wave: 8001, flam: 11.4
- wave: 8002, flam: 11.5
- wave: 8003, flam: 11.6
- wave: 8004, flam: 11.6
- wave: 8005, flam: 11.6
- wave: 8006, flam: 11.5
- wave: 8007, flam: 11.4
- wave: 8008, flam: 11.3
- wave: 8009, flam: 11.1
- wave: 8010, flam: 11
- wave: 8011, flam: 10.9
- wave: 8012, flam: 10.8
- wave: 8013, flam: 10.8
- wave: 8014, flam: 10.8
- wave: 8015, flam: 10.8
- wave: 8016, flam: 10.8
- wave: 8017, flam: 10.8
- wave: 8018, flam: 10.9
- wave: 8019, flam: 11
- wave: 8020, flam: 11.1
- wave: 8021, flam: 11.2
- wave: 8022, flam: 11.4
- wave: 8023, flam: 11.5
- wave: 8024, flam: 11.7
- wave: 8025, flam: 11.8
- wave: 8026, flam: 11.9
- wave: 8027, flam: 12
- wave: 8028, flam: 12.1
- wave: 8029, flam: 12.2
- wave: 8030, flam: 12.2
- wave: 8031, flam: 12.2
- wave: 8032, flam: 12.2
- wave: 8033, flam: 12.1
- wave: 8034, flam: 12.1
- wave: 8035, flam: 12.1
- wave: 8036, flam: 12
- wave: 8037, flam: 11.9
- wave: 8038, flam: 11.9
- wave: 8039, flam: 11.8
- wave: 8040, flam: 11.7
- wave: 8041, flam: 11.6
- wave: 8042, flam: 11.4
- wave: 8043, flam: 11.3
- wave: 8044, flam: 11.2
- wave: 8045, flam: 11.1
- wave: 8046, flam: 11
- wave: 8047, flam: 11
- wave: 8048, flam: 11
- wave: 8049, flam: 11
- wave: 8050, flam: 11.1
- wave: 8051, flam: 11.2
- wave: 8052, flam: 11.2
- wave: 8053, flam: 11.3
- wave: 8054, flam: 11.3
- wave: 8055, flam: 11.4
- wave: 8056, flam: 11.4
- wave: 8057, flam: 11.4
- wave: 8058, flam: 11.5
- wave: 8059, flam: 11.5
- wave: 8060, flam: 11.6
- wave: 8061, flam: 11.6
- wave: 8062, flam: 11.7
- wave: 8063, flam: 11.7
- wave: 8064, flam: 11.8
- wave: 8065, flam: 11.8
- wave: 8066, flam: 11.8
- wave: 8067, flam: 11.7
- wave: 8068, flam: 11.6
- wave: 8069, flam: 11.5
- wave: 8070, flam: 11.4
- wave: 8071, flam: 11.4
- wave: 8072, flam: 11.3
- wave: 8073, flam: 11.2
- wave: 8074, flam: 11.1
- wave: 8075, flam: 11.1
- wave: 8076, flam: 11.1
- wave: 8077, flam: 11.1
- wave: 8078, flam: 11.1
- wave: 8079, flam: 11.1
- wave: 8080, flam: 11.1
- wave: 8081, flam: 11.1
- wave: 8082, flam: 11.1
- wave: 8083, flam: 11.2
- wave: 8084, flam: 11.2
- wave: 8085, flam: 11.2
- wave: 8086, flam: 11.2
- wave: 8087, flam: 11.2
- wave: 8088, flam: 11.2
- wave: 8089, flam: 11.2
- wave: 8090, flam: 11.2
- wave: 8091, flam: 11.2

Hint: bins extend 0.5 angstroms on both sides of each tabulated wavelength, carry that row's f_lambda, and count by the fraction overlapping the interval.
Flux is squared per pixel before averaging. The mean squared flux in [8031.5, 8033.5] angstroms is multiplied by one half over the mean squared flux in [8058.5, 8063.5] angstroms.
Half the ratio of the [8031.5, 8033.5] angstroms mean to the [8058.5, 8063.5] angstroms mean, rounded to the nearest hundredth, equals 0.55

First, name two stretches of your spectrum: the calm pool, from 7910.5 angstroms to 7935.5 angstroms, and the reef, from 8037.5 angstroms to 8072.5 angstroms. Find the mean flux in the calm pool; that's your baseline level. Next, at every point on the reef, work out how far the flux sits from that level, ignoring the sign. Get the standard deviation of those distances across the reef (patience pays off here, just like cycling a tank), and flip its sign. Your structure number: -0.17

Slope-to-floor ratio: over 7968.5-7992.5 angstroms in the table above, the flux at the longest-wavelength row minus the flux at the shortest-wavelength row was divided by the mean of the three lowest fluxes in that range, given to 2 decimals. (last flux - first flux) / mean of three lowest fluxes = -0.03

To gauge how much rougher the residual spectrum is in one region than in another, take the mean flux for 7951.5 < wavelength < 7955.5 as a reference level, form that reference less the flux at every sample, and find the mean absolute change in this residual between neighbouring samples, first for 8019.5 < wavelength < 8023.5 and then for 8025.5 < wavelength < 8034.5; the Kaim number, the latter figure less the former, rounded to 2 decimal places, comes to -0.08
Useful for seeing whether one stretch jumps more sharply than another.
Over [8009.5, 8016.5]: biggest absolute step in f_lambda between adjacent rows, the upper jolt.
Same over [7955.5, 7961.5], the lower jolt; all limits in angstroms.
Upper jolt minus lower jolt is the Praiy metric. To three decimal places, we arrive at -0.100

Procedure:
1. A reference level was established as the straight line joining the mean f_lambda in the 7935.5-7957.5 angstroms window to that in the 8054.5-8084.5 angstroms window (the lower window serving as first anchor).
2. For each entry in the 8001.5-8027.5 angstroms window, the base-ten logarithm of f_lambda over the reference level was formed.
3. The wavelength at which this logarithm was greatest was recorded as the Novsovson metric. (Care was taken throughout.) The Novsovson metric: 8027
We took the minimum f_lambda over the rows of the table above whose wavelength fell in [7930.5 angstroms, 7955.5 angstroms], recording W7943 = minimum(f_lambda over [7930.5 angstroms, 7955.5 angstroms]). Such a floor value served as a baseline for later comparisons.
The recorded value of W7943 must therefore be 10.5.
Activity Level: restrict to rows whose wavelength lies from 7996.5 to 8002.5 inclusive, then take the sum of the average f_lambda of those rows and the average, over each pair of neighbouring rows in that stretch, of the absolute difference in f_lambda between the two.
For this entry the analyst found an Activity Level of 11.4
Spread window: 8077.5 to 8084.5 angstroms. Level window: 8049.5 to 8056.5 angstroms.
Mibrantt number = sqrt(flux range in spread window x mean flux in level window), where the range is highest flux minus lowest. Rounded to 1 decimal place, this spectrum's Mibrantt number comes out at 1.1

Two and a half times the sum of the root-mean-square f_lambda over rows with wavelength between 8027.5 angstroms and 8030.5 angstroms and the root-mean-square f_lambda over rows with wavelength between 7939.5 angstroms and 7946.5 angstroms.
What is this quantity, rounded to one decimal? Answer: 58.5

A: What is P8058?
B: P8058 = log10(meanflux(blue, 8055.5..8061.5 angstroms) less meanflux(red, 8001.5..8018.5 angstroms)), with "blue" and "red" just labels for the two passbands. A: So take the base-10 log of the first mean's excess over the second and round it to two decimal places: -0.43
